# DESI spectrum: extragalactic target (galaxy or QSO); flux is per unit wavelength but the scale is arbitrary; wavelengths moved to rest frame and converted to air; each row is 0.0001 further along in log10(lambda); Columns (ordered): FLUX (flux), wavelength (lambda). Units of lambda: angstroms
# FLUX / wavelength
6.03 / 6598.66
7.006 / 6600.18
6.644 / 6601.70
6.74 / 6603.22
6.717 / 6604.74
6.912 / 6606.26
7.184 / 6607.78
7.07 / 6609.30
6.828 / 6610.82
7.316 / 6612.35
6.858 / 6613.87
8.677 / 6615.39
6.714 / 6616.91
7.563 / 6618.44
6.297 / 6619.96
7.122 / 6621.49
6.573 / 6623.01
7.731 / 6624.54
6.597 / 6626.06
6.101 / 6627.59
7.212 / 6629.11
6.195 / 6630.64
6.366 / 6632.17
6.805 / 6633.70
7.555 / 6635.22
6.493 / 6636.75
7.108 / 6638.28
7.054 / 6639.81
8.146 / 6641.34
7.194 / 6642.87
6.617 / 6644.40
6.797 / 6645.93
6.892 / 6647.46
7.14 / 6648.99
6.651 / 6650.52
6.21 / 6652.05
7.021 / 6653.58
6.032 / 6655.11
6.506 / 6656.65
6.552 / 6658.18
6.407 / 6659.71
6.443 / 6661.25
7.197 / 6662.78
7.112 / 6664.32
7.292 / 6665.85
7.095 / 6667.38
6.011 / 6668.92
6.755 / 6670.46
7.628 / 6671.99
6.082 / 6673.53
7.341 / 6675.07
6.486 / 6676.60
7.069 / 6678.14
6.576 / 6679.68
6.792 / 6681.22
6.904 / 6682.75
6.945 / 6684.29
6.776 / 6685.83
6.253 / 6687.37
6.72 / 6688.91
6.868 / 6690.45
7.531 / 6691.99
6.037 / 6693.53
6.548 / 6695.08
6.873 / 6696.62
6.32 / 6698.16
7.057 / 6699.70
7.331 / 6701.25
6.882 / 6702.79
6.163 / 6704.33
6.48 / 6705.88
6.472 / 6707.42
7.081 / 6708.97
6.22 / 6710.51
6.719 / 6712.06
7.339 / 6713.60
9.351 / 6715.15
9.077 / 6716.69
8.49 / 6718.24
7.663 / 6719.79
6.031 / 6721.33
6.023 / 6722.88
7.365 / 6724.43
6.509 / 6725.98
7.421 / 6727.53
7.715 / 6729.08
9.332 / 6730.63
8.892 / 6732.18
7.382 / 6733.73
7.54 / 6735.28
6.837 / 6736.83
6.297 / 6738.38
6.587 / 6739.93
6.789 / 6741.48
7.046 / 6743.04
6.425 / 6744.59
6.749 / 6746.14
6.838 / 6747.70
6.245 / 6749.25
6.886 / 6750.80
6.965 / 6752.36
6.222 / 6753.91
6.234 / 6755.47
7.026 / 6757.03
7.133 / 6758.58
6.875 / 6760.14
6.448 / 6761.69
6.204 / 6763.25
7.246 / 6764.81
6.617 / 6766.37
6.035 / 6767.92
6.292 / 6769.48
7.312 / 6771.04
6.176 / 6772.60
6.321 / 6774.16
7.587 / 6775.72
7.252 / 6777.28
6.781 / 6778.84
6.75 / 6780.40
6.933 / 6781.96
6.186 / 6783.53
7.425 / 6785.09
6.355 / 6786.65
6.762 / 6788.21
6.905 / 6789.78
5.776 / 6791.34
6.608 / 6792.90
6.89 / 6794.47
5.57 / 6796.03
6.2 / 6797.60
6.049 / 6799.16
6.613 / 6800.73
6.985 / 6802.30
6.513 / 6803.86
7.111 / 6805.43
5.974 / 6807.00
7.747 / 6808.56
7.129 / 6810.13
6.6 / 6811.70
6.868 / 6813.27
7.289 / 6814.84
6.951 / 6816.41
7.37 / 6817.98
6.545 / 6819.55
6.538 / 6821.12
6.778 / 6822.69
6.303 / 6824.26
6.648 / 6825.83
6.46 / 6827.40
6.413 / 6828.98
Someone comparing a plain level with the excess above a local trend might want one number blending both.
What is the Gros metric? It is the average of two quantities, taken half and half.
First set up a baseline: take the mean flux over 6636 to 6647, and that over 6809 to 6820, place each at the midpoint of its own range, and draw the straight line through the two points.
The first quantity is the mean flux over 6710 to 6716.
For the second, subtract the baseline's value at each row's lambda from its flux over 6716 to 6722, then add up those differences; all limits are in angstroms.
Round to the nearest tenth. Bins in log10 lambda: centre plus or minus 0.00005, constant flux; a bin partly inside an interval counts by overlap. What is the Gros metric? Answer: 5.3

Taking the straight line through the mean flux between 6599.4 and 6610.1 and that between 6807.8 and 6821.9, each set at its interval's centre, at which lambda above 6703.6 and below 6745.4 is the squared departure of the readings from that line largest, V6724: 6715.15 angstroms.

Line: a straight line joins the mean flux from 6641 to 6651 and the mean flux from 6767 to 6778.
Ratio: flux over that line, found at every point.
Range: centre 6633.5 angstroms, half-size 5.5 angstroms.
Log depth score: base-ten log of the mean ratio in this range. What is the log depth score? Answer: -0.017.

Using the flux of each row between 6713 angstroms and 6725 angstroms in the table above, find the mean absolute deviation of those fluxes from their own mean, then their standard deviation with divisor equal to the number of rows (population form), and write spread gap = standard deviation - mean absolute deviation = 0.198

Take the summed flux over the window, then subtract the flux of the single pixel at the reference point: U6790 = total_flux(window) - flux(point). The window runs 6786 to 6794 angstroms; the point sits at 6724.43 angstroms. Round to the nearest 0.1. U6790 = 25.0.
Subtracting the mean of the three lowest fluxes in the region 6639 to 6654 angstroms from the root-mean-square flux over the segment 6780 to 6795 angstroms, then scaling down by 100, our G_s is 0.0018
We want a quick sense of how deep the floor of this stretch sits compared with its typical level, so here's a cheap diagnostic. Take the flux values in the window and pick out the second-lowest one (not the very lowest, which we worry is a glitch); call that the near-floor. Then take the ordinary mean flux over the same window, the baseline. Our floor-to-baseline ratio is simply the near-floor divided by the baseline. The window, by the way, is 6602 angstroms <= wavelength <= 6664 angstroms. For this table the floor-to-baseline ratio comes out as 0.886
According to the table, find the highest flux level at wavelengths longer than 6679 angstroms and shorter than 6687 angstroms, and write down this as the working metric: 6.945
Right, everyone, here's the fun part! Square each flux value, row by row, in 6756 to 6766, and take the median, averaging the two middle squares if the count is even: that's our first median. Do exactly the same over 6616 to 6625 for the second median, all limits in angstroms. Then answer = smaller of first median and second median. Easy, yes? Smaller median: 47.9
